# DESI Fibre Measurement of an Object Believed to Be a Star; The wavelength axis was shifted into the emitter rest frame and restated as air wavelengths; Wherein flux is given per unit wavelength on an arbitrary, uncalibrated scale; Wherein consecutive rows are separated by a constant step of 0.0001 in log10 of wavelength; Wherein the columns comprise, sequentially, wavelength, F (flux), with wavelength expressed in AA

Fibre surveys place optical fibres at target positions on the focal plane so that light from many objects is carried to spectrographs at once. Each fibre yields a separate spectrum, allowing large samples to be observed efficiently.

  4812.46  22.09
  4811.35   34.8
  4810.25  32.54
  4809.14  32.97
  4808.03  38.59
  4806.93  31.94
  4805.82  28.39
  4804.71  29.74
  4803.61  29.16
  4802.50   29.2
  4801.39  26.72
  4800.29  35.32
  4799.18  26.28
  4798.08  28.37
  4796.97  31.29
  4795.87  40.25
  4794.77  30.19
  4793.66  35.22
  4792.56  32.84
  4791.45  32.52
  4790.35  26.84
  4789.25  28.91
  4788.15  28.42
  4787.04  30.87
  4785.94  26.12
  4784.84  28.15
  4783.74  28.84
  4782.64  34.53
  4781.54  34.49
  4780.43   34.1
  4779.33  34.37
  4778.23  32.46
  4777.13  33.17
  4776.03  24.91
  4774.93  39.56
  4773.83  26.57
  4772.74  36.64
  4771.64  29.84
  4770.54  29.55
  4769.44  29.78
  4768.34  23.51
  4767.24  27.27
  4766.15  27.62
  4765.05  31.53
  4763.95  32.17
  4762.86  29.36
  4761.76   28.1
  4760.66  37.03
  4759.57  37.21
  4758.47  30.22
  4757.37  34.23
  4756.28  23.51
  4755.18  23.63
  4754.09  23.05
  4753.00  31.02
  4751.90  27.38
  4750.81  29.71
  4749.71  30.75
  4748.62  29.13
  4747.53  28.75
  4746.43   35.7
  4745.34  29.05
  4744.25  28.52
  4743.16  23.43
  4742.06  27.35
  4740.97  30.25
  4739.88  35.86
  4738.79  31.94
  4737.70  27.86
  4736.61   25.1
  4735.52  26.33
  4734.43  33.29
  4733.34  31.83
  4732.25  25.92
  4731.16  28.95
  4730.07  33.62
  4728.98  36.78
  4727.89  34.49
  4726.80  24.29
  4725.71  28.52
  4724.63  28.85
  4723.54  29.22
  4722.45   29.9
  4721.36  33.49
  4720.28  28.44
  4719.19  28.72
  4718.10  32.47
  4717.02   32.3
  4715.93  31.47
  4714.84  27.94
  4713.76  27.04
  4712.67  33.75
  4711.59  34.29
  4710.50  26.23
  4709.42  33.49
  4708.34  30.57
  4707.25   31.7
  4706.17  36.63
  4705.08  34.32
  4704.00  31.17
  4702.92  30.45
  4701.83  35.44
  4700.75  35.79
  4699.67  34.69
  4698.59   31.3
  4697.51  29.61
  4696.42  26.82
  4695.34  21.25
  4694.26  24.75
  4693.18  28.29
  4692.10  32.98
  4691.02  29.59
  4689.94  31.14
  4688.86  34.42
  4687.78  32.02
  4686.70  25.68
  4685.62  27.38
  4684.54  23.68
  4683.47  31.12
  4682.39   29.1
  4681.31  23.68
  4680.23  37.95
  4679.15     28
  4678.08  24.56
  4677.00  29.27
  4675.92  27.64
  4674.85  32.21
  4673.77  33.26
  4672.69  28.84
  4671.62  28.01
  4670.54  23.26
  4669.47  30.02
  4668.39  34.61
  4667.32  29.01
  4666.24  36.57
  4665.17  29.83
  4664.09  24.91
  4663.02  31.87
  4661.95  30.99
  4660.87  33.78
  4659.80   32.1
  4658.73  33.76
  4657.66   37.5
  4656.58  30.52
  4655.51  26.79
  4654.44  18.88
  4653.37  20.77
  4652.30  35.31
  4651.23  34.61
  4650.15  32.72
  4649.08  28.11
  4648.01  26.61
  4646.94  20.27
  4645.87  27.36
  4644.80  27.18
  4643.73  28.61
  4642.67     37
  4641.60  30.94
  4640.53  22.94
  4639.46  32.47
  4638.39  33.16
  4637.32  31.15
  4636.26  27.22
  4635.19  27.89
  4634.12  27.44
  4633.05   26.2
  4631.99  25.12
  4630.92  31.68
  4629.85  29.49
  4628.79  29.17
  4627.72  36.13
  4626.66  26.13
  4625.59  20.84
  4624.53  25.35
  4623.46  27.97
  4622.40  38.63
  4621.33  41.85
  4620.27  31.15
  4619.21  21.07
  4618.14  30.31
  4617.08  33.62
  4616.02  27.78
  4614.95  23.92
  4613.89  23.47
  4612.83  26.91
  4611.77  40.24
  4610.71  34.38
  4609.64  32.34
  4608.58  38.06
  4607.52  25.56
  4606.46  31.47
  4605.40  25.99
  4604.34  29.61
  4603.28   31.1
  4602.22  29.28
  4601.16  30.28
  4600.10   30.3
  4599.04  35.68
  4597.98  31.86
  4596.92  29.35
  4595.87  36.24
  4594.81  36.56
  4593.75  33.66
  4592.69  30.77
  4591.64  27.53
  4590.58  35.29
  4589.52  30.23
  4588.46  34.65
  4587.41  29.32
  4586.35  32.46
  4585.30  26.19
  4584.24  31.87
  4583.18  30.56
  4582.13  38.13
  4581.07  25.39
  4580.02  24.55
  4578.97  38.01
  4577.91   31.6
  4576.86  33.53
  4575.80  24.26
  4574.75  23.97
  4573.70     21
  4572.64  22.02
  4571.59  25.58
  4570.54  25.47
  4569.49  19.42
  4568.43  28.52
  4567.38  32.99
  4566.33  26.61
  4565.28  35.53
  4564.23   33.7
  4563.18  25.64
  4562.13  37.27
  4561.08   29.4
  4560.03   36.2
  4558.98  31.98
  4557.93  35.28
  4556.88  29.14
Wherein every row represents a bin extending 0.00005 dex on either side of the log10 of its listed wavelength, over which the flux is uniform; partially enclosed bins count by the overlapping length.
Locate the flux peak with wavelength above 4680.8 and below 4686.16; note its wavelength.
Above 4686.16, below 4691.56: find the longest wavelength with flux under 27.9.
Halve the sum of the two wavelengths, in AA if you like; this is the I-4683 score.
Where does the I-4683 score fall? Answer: 4685.1 AA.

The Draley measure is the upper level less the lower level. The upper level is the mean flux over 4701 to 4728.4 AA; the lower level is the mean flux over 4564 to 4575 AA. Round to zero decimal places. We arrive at 4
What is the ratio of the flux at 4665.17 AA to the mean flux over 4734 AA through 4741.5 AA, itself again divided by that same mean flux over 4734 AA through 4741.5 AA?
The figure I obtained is 0.033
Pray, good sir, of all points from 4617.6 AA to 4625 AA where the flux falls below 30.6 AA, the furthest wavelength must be 4624.53 AA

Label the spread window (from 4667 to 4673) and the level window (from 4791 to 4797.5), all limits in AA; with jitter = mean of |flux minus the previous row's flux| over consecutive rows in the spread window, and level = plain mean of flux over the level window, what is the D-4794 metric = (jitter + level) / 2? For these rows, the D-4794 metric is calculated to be 19.1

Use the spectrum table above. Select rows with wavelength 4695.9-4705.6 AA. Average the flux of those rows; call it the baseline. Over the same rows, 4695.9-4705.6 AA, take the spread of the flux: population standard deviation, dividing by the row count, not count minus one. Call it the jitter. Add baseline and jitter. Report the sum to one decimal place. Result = 35.1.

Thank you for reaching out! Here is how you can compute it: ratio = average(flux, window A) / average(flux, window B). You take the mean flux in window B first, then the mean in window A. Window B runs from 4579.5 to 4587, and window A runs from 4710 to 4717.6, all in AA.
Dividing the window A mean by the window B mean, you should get 1.02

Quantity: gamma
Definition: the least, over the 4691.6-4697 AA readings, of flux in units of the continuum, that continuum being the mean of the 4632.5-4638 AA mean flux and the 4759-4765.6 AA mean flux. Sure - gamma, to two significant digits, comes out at 0.70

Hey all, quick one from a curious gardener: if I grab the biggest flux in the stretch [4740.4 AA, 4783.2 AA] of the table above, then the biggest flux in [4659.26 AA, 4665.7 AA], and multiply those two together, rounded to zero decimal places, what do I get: 1336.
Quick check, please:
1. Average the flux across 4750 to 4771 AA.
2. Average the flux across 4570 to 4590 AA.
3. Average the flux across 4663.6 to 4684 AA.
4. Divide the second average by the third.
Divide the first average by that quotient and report 30.0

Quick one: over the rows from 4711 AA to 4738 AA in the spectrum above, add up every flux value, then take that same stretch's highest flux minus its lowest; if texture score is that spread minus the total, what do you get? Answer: -742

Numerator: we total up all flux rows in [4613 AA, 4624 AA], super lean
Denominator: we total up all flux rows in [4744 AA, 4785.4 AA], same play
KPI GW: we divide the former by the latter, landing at 0.3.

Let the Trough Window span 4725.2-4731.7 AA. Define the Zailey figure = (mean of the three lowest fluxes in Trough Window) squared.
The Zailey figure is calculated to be 743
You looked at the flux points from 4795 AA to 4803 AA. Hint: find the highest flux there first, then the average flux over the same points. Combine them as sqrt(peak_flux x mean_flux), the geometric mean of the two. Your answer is 35.4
